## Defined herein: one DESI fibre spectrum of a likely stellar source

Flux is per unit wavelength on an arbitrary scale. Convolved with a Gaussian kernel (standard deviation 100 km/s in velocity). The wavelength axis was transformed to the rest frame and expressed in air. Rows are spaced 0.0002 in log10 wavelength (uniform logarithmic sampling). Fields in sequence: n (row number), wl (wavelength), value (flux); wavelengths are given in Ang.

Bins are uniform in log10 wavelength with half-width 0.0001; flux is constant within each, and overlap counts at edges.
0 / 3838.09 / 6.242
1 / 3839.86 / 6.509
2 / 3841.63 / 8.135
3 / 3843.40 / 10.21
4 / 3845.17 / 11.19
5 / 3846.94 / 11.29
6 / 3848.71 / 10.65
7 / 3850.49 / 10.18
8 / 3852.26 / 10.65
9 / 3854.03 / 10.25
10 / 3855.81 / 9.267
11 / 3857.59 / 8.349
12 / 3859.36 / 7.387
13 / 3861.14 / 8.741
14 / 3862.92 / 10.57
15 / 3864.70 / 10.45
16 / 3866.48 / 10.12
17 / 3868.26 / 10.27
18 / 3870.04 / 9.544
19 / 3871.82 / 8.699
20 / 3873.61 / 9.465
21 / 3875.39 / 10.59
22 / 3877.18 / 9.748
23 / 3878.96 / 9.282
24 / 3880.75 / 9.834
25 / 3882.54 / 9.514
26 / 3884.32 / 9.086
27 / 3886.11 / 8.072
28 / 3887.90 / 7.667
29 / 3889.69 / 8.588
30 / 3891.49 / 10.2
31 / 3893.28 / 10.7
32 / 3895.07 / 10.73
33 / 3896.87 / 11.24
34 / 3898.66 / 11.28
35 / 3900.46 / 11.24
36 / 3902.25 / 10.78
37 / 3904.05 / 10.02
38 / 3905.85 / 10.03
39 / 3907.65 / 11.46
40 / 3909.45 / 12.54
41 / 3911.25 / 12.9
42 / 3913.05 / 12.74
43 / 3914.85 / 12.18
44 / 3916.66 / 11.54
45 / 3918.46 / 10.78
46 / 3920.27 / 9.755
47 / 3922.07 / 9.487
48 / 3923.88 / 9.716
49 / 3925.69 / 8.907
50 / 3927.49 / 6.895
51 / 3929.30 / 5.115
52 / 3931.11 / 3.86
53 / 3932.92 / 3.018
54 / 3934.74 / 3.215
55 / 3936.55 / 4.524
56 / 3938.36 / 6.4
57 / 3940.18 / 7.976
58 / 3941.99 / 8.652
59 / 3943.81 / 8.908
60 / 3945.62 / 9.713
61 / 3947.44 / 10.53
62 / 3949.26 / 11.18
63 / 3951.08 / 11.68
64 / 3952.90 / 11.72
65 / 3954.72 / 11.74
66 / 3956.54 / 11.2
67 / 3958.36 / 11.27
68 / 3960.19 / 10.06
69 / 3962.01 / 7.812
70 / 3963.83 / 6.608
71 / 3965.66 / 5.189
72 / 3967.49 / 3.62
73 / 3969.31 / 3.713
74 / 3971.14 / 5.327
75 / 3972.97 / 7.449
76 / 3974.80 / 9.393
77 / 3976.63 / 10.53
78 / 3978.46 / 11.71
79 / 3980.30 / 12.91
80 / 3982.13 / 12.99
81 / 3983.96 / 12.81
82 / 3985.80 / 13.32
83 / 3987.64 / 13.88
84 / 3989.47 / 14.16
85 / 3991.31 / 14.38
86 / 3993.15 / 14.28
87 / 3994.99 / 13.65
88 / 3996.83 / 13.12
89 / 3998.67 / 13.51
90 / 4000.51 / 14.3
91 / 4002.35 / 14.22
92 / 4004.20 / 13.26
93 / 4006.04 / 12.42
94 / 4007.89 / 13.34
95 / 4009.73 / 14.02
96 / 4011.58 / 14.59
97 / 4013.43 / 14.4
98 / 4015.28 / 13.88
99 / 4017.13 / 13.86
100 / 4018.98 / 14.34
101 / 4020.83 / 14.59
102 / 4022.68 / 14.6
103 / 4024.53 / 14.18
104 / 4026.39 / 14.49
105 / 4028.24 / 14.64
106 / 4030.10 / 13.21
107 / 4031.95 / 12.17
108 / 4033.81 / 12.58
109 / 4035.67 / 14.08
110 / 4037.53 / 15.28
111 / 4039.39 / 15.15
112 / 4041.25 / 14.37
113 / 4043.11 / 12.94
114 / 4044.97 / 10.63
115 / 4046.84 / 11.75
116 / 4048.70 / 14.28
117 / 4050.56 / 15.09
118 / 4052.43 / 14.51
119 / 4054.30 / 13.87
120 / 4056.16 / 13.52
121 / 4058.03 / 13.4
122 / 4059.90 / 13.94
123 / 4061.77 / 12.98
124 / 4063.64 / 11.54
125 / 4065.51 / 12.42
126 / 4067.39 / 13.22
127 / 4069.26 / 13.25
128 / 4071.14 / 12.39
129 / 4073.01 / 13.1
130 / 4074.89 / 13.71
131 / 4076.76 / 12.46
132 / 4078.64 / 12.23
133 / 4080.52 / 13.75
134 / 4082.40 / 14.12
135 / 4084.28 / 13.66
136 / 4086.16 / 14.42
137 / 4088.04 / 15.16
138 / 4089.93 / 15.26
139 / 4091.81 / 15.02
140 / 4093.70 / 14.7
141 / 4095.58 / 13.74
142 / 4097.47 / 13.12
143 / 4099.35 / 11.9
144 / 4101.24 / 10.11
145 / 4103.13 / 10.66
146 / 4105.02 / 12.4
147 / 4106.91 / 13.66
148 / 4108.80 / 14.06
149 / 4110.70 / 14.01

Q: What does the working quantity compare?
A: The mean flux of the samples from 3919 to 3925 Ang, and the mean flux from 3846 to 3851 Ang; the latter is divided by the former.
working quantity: 1.1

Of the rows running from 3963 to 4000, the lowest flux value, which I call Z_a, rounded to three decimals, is 3.620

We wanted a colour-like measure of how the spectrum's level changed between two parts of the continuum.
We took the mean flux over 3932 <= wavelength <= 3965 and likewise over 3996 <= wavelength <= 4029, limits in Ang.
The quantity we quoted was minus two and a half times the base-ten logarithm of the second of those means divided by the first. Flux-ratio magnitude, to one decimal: -0.5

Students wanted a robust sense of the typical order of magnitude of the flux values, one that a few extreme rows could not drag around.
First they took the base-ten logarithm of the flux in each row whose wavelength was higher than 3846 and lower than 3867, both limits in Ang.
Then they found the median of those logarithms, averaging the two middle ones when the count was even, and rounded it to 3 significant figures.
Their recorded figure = 1.01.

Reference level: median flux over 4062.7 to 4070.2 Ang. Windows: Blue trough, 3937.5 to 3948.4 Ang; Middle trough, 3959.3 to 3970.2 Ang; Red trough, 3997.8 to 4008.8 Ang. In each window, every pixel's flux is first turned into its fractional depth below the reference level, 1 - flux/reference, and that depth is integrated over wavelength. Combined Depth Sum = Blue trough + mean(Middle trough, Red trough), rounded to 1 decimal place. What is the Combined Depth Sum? 6.0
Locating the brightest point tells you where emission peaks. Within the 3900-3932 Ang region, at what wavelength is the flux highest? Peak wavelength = 3911.25 Ang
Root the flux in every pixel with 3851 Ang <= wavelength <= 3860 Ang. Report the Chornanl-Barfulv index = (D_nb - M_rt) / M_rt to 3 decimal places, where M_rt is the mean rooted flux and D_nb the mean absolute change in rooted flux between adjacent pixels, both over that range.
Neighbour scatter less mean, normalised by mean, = -0.955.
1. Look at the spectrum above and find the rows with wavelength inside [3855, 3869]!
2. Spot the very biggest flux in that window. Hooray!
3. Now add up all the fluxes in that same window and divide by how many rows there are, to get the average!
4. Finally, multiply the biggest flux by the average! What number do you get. 99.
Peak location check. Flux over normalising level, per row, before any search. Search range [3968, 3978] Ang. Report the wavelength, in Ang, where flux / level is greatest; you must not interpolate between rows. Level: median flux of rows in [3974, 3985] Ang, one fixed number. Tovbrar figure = 3976.63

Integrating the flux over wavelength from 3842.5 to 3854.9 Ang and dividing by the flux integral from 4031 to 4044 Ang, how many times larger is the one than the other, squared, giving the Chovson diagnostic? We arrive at 0.5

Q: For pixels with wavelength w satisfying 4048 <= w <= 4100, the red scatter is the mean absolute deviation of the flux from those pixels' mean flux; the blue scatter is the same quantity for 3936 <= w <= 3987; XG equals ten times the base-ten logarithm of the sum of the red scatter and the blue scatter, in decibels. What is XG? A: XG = 5.2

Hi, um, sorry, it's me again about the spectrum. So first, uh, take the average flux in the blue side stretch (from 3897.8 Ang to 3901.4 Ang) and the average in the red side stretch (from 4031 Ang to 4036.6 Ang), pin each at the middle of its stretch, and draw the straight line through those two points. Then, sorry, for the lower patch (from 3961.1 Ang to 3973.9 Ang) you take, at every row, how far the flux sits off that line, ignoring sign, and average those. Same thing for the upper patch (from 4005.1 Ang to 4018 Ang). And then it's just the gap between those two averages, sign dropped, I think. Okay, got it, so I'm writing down 5.27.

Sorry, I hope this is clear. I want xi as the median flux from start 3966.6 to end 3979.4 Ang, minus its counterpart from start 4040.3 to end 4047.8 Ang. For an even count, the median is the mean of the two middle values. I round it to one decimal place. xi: -4.9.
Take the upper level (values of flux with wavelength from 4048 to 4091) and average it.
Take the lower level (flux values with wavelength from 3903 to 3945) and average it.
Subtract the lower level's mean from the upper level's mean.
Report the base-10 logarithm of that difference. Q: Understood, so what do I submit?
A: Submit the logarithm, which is 0.69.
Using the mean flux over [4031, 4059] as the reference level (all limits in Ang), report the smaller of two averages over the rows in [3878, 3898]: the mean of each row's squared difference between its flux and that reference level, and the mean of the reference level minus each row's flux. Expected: 4.0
